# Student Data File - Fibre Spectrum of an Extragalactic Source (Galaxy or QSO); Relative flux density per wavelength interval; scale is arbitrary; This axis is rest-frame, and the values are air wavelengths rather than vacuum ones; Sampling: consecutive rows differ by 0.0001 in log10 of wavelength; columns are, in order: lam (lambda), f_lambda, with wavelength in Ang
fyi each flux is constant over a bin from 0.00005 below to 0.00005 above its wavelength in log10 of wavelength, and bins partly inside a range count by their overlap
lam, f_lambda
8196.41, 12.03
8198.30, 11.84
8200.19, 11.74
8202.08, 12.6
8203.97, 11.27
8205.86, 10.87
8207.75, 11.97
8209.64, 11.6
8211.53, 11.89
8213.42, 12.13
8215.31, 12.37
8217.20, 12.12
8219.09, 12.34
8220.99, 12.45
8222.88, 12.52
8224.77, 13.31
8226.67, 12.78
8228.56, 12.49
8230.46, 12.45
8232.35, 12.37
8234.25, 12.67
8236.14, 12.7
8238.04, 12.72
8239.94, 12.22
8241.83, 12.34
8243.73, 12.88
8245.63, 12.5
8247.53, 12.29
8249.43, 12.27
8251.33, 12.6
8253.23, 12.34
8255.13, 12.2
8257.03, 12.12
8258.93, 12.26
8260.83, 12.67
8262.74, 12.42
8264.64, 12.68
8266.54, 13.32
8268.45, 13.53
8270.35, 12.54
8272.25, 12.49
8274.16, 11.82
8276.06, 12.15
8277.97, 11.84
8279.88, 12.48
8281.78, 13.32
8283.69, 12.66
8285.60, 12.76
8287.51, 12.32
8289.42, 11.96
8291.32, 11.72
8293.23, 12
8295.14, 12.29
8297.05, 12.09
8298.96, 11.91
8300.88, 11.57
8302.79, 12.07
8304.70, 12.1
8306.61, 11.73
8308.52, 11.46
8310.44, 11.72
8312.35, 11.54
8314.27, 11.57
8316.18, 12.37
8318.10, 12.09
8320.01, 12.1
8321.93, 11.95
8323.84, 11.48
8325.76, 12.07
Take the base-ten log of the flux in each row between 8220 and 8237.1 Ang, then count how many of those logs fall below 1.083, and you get 0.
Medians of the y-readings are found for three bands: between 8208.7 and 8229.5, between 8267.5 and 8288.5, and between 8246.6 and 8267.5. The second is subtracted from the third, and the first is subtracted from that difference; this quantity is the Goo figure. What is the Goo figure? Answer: -12.5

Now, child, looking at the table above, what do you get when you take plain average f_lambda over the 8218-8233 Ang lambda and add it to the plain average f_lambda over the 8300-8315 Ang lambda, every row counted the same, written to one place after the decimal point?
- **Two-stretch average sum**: 24.3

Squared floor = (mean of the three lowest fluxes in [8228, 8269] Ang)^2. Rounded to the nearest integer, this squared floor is 148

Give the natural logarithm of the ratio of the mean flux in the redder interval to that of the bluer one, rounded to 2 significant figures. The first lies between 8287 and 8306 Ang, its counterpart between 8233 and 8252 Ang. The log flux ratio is -0.042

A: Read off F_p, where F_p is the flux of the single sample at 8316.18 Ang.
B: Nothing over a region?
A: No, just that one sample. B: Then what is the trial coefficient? 12.37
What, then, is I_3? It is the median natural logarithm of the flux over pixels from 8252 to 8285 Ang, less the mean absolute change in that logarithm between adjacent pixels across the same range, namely 2.49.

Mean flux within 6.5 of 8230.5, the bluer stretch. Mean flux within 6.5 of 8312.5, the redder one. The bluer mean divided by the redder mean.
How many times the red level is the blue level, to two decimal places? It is 1.08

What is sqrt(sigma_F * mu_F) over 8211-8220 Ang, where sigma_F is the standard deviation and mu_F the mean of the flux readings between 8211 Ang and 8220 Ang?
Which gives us 1.5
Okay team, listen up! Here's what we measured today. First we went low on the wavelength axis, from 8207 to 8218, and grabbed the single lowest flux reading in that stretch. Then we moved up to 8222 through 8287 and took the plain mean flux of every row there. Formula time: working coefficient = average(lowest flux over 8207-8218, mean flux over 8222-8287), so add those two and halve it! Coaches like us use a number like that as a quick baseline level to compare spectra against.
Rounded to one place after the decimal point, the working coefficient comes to 12.1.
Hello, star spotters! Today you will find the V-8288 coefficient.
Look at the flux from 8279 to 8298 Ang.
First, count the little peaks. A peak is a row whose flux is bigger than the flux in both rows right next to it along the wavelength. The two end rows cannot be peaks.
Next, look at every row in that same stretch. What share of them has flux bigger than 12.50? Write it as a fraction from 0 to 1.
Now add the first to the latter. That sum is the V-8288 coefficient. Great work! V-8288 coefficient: 3.3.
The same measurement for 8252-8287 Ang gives 4.4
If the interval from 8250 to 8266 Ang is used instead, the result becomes 1.4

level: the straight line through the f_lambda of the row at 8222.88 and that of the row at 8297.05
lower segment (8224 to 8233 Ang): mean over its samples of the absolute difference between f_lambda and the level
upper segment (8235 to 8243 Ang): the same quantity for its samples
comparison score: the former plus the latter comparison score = 0.45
